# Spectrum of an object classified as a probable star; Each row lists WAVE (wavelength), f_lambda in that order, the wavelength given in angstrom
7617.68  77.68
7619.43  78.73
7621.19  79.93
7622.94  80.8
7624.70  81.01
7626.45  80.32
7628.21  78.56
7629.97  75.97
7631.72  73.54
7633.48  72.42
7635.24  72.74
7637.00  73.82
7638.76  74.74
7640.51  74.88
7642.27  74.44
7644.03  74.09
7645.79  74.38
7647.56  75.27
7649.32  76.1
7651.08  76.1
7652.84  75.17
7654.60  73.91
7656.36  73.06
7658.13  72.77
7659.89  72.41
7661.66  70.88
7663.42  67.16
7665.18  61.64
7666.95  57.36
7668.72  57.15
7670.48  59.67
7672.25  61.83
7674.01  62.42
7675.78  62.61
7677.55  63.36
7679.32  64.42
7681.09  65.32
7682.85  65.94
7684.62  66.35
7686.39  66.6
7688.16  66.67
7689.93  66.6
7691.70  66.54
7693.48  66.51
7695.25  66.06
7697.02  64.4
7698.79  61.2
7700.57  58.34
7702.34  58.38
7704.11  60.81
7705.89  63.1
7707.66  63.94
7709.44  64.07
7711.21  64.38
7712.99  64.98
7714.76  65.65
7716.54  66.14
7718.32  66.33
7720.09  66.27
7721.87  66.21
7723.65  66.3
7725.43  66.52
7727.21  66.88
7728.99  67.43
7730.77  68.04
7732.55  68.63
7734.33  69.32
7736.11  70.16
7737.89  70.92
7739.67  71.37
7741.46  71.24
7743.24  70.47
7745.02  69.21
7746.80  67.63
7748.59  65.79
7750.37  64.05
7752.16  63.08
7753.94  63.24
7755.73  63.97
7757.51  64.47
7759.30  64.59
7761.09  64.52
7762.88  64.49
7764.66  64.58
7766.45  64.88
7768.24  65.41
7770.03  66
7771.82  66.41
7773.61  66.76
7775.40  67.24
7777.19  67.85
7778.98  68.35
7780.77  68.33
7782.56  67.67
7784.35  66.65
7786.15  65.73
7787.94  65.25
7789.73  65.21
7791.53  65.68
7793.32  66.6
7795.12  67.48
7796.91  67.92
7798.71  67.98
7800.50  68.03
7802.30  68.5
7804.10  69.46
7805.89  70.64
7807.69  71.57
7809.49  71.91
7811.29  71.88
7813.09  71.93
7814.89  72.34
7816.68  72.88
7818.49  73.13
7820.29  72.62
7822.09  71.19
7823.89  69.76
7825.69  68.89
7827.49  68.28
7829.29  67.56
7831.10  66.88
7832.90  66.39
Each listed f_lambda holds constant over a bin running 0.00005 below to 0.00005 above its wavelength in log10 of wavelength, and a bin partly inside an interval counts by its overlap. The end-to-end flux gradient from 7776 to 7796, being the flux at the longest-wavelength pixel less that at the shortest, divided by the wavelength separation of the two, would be 0.0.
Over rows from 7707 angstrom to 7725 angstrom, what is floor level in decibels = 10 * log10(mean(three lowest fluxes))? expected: 18.07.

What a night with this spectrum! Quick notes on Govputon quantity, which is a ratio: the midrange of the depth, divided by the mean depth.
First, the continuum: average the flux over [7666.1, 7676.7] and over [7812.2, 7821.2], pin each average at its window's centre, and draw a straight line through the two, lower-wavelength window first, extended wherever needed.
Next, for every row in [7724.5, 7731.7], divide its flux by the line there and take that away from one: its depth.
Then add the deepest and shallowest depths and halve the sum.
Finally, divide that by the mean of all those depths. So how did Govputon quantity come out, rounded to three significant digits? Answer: 1.03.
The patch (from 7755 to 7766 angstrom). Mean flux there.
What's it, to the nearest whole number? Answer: 64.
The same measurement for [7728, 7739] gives 69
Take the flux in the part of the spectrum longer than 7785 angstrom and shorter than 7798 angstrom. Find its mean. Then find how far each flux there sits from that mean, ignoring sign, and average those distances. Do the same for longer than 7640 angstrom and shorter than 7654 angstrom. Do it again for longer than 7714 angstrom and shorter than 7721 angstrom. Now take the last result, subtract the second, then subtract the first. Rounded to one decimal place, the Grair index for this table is -1.3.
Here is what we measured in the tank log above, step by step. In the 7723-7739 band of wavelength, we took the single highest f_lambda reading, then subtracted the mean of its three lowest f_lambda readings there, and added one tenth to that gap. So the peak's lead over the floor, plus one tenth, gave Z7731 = 4.5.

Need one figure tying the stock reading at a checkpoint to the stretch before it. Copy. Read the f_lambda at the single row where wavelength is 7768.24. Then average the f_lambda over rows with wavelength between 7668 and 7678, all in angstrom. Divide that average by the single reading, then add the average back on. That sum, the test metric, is 62.1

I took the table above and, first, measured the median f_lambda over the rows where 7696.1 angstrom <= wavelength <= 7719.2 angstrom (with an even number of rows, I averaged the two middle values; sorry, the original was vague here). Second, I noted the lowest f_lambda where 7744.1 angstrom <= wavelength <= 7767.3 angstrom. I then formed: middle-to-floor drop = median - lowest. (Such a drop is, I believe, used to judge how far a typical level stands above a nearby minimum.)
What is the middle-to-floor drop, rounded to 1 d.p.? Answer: 1.0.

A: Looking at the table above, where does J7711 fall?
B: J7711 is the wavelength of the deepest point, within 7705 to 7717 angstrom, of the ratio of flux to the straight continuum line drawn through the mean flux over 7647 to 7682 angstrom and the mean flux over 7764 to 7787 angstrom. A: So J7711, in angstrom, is 7705.89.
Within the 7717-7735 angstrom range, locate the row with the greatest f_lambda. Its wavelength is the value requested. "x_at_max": 7734.33 angstrom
